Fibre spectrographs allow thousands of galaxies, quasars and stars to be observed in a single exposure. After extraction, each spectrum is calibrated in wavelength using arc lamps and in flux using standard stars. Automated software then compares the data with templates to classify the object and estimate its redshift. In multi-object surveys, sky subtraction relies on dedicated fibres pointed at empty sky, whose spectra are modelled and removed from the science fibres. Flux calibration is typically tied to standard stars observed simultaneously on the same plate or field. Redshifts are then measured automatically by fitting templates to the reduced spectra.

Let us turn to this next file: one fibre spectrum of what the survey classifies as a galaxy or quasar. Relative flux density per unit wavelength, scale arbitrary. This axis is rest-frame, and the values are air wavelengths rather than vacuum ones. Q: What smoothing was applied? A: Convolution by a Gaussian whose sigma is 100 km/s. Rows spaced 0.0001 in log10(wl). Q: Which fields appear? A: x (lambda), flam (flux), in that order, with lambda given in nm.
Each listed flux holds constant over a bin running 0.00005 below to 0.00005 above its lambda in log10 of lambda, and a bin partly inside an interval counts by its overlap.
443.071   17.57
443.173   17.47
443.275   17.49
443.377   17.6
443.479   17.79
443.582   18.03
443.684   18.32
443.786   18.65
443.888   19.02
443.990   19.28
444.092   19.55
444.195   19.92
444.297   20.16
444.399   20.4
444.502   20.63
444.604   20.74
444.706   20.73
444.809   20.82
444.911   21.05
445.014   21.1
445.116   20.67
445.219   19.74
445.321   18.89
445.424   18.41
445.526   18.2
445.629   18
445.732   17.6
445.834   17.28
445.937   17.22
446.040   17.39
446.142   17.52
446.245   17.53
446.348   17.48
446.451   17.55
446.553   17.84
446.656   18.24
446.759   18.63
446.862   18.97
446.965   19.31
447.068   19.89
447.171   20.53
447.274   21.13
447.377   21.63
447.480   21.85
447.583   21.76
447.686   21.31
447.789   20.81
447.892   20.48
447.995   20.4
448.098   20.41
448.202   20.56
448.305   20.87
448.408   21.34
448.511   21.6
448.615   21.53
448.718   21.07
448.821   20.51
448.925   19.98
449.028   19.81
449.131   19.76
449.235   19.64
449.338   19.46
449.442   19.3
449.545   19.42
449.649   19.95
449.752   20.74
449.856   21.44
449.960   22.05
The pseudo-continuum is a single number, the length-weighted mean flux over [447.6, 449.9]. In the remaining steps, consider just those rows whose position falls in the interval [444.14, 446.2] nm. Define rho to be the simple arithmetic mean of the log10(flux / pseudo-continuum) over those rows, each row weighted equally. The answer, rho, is -0.03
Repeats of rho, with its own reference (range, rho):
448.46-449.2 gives 0.00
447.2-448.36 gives 0.01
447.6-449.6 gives 0.00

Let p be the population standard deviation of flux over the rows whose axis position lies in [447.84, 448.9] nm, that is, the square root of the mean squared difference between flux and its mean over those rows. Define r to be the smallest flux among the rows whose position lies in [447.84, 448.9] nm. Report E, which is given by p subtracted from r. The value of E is 19.9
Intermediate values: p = 0.45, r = 20.4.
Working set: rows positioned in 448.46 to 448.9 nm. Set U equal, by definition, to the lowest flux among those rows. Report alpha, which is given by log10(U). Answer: 1.31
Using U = 20.51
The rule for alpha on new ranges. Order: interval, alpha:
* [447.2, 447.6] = 1.32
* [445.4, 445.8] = 1.25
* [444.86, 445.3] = 1.30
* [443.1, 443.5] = 1.24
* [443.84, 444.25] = 1.28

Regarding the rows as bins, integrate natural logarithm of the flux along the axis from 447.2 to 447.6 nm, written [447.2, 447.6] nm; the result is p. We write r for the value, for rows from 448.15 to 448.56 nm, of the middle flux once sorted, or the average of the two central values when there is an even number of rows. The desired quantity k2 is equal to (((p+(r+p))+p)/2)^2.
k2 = 154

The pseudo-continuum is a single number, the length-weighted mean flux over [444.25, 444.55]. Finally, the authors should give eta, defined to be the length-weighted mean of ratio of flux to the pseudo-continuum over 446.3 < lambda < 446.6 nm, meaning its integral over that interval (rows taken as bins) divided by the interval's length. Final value 0.87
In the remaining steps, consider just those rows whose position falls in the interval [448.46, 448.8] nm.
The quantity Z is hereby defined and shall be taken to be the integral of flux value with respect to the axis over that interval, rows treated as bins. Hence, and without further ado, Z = 7.2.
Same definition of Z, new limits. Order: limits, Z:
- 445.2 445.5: 5.7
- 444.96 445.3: 6.9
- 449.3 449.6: 5.8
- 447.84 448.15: 6.3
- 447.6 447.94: 7.1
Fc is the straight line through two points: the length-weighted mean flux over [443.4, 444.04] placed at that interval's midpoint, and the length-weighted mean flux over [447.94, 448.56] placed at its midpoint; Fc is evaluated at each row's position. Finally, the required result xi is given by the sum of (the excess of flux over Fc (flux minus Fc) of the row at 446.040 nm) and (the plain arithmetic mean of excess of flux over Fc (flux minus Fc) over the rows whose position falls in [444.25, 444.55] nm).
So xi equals -0.7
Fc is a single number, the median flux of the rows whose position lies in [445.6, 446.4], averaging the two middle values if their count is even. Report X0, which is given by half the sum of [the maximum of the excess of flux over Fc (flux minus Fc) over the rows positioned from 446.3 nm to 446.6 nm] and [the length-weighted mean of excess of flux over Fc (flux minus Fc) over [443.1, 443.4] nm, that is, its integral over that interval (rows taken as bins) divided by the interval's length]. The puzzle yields 0.2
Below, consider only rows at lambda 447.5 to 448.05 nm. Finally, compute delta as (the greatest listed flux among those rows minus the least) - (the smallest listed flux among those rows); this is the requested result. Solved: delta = -19.0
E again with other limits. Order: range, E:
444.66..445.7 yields 16.8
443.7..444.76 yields 17.9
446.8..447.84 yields 18.0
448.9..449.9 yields 18.7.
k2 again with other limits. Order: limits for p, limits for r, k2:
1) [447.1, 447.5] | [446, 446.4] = 112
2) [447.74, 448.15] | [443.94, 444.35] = 137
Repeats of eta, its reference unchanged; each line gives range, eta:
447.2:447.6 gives 1.06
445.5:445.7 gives 0.88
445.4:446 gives 0.87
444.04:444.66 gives 0.99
